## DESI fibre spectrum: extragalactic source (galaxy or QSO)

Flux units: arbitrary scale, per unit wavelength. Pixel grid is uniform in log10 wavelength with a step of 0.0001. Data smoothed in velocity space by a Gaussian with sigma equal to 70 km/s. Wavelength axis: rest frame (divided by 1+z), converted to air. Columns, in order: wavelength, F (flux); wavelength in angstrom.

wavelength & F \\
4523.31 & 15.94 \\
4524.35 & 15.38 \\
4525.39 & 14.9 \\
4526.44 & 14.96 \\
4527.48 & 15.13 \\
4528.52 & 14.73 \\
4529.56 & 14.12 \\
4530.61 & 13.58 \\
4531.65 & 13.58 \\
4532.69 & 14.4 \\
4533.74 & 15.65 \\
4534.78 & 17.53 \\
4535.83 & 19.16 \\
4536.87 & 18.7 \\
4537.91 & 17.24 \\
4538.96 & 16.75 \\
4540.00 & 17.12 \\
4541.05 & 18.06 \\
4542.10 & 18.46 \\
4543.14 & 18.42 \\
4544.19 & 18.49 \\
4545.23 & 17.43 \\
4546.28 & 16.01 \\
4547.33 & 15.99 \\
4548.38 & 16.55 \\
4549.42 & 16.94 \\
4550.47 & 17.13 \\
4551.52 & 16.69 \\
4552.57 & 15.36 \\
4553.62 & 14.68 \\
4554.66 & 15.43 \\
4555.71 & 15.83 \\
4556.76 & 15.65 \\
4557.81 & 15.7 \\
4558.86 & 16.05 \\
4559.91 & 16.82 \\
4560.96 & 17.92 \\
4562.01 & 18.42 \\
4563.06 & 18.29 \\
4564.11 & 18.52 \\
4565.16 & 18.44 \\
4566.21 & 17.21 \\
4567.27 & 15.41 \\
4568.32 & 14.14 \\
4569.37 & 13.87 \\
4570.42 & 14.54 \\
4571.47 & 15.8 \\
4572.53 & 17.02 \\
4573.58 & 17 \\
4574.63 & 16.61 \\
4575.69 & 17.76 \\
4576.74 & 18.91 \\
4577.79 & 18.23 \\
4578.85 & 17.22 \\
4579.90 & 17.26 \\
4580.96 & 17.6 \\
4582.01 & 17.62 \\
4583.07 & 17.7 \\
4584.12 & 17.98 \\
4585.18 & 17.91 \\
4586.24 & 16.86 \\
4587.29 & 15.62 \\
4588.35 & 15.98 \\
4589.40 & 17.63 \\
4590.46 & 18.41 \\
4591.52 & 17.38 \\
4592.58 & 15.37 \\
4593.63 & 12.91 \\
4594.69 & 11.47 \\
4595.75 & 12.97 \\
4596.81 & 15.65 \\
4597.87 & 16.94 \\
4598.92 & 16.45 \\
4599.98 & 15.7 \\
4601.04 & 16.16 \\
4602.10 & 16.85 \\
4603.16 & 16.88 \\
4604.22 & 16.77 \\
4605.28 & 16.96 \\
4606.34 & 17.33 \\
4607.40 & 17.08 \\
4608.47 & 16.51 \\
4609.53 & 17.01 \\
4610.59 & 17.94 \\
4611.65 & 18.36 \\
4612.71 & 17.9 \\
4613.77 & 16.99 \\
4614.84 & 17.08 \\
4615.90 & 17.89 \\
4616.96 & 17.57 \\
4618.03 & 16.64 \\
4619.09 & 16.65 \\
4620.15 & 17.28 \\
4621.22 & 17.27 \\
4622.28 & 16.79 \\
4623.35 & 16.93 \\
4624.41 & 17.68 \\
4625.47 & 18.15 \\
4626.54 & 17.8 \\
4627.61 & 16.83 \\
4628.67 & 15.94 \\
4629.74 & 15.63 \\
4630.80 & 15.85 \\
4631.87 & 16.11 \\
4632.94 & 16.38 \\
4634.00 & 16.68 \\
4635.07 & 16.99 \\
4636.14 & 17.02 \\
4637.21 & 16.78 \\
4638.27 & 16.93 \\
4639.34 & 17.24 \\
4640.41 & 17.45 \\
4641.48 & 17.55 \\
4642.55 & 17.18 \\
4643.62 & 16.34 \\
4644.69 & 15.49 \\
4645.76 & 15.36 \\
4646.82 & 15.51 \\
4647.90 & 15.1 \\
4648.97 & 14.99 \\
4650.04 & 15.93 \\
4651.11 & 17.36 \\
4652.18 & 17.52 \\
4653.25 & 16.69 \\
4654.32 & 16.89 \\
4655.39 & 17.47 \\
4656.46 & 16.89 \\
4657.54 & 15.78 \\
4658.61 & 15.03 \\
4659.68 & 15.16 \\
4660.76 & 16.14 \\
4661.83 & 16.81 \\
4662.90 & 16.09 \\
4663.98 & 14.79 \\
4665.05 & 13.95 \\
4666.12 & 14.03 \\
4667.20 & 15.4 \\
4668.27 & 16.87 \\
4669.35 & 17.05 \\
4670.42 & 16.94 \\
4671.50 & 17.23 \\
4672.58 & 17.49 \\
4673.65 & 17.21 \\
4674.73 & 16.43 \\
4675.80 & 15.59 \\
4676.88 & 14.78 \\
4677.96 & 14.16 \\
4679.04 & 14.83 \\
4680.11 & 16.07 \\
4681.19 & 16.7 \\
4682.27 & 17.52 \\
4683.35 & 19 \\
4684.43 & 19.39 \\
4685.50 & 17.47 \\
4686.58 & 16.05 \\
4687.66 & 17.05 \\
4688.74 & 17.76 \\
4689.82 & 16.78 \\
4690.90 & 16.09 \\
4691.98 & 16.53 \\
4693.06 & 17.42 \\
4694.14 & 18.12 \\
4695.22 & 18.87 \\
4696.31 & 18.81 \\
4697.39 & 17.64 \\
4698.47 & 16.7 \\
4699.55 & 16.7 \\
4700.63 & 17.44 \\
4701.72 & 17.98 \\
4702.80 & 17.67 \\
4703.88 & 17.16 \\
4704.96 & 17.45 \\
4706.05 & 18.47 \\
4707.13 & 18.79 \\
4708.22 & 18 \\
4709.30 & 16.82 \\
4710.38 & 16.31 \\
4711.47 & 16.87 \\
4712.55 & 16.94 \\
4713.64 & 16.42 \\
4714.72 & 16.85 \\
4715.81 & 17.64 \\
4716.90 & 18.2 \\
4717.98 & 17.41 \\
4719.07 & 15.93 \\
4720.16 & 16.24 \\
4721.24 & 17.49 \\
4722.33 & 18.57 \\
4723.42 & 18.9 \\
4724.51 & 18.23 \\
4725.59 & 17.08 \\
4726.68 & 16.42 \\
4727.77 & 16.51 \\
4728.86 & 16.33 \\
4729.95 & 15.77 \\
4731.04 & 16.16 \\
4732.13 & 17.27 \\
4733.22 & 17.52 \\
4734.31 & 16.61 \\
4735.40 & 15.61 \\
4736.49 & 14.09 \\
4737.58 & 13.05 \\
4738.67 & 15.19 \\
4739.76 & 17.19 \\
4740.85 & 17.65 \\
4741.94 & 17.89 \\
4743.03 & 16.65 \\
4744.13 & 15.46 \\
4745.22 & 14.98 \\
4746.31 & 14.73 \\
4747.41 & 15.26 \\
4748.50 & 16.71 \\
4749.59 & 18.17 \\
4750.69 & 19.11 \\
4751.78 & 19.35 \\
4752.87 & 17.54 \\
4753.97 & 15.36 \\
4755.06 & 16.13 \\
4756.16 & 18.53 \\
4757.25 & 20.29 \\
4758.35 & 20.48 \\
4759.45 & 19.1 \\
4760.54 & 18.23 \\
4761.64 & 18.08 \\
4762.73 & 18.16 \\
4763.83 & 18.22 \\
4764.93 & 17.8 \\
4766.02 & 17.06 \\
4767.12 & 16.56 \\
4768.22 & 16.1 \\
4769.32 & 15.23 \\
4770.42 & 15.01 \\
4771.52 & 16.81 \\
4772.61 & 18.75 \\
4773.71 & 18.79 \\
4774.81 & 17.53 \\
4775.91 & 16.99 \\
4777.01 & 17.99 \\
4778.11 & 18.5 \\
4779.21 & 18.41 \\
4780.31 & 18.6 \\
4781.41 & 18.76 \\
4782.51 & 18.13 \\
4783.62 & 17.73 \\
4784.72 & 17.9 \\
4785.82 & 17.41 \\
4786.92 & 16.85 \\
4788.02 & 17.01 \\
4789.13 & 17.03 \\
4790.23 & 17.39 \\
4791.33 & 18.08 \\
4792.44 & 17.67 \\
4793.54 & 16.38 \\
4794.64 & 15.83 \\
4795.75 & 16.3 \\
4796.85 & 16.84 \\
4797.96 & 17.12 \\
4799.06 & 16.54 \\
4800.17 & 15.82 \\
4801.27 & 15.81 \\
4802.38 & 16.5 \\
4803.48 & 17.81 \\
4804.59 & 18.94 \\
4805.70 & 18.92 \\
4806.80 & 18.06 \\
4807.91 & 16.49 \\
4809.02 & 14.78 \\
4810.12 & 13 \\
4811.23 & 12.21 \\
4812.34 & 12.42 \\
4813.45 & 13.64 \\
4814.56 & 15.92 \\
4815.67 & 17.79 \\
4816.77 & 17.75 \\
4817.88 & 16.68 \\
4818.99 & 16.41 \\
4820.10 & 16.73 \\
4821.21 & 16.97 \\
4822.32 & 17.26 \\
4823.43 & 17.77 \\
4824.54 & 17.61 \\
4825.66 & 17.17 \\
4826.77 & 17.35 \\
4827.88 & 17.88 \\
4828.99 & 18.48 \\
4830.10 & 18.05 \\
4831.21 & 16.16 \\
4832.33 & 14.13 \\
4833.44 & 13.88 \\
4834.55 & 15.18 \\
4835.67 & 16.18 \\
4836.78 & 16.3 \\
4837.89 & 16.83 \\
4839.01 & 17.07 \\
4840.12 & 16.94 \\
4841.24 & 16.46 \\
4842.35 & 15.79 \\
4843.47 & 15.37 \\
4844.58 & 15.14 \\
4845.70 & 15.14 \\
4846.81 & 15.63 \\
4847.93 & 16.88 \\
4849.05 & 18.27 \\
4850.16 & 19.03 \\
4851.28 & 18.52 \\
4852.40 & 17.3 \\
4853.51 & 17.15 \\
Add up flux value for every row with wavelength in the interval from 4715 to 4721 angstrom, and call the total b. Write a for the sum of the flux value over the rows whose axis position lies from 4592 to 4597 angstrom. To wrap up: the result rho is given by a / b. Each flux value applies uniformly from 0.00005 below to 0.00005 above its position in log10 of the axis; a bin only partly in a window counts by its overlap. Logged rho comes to 0.80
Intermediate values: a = 68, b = 85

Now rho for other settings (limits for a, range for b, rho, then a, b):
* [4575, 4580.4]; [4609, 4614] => 1.01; 89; 88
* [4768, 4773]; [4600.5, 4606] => 0.98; 82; 84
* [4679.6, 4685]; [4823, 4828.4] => 1.01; 89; 88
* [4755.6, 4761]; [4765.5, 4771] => 1.21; 97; 80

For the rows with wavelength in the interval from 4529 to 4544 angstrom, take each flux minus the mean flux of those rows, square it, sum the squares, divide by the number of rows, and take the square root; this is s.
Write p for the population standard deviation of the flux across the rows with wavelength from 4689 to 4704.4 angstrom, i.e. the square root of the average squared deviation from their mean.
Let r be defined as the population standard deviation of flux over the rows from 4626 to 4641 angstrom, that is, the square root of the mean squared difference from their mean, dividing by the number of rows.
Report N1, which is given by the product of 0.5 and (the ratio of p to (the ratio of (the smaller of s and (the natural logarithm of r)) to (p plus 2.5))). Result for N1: -3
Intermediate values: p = 0.8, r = 0.61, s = 1.92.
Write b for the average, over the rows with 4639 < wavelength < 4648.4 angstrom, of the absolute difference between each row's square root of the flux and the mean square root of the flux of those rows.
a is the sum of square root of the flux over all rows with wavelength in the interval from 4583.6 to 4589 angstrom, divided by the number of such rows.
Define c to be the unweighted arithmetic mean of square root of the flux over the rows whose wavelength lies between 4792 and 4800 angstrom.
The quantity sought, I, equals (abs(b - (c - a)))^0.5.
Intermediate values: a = 4.11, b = 0.11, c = 4.08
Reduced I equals 0.36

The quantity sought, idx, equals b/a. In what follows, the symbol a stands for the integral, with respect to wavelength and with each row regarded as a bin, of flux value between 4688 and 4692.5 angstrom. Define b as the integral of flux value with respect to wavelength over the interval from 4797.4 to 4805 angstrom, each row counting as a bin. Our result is 1.7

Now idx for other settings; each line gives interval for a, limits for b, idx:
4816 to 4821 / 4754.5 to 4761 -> 1.4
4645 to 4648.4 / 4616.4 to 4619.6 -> 1.0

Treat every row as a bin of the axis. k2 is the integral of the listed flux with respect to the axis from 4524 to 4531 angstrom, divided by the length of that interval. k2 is 14.7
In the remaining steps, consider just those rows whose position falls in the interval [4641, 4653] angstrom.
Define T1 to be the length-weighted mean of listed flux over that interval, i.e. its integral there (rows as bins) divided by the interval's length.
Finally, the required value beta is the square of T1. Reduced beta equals 263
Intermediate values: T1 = 16.2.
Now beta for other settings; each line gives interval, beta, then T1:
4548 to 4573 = 267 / 16.3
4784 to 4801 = 287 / 16.9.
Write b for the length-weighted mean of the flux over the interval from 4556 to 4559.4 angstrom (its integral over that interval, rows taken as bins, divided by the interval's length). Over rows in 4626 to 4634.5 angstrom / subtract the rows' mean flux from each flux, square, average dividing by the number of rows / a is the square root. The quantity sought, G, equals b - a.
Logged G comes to 15.1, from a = 0.7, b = 15.8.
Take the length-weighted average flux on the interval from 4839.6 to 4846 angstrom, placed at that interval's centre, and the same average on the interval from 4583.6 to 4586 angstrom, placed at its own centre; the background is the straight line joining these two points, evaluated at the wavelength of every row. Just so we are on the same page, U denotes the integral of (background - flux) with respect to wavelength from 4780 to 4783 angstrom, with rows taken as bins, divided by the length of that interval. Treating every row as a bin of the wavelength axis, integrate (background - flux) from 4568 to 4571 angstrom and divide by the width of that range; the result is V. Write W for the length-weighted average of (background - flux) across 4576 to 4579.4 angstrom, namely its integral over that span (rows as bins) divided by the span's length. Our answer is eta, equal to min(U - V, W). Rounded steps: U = -2.2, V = 3.7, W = -0.3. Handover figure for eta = -5.9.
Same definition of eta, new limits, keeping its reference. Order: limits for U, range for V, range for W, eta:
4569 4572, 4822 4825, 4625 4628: -0.2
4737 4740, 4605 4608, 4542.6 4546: 0.1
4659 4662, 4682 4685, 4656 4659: 1.3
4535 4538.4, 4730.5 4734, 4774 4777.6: -1.3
